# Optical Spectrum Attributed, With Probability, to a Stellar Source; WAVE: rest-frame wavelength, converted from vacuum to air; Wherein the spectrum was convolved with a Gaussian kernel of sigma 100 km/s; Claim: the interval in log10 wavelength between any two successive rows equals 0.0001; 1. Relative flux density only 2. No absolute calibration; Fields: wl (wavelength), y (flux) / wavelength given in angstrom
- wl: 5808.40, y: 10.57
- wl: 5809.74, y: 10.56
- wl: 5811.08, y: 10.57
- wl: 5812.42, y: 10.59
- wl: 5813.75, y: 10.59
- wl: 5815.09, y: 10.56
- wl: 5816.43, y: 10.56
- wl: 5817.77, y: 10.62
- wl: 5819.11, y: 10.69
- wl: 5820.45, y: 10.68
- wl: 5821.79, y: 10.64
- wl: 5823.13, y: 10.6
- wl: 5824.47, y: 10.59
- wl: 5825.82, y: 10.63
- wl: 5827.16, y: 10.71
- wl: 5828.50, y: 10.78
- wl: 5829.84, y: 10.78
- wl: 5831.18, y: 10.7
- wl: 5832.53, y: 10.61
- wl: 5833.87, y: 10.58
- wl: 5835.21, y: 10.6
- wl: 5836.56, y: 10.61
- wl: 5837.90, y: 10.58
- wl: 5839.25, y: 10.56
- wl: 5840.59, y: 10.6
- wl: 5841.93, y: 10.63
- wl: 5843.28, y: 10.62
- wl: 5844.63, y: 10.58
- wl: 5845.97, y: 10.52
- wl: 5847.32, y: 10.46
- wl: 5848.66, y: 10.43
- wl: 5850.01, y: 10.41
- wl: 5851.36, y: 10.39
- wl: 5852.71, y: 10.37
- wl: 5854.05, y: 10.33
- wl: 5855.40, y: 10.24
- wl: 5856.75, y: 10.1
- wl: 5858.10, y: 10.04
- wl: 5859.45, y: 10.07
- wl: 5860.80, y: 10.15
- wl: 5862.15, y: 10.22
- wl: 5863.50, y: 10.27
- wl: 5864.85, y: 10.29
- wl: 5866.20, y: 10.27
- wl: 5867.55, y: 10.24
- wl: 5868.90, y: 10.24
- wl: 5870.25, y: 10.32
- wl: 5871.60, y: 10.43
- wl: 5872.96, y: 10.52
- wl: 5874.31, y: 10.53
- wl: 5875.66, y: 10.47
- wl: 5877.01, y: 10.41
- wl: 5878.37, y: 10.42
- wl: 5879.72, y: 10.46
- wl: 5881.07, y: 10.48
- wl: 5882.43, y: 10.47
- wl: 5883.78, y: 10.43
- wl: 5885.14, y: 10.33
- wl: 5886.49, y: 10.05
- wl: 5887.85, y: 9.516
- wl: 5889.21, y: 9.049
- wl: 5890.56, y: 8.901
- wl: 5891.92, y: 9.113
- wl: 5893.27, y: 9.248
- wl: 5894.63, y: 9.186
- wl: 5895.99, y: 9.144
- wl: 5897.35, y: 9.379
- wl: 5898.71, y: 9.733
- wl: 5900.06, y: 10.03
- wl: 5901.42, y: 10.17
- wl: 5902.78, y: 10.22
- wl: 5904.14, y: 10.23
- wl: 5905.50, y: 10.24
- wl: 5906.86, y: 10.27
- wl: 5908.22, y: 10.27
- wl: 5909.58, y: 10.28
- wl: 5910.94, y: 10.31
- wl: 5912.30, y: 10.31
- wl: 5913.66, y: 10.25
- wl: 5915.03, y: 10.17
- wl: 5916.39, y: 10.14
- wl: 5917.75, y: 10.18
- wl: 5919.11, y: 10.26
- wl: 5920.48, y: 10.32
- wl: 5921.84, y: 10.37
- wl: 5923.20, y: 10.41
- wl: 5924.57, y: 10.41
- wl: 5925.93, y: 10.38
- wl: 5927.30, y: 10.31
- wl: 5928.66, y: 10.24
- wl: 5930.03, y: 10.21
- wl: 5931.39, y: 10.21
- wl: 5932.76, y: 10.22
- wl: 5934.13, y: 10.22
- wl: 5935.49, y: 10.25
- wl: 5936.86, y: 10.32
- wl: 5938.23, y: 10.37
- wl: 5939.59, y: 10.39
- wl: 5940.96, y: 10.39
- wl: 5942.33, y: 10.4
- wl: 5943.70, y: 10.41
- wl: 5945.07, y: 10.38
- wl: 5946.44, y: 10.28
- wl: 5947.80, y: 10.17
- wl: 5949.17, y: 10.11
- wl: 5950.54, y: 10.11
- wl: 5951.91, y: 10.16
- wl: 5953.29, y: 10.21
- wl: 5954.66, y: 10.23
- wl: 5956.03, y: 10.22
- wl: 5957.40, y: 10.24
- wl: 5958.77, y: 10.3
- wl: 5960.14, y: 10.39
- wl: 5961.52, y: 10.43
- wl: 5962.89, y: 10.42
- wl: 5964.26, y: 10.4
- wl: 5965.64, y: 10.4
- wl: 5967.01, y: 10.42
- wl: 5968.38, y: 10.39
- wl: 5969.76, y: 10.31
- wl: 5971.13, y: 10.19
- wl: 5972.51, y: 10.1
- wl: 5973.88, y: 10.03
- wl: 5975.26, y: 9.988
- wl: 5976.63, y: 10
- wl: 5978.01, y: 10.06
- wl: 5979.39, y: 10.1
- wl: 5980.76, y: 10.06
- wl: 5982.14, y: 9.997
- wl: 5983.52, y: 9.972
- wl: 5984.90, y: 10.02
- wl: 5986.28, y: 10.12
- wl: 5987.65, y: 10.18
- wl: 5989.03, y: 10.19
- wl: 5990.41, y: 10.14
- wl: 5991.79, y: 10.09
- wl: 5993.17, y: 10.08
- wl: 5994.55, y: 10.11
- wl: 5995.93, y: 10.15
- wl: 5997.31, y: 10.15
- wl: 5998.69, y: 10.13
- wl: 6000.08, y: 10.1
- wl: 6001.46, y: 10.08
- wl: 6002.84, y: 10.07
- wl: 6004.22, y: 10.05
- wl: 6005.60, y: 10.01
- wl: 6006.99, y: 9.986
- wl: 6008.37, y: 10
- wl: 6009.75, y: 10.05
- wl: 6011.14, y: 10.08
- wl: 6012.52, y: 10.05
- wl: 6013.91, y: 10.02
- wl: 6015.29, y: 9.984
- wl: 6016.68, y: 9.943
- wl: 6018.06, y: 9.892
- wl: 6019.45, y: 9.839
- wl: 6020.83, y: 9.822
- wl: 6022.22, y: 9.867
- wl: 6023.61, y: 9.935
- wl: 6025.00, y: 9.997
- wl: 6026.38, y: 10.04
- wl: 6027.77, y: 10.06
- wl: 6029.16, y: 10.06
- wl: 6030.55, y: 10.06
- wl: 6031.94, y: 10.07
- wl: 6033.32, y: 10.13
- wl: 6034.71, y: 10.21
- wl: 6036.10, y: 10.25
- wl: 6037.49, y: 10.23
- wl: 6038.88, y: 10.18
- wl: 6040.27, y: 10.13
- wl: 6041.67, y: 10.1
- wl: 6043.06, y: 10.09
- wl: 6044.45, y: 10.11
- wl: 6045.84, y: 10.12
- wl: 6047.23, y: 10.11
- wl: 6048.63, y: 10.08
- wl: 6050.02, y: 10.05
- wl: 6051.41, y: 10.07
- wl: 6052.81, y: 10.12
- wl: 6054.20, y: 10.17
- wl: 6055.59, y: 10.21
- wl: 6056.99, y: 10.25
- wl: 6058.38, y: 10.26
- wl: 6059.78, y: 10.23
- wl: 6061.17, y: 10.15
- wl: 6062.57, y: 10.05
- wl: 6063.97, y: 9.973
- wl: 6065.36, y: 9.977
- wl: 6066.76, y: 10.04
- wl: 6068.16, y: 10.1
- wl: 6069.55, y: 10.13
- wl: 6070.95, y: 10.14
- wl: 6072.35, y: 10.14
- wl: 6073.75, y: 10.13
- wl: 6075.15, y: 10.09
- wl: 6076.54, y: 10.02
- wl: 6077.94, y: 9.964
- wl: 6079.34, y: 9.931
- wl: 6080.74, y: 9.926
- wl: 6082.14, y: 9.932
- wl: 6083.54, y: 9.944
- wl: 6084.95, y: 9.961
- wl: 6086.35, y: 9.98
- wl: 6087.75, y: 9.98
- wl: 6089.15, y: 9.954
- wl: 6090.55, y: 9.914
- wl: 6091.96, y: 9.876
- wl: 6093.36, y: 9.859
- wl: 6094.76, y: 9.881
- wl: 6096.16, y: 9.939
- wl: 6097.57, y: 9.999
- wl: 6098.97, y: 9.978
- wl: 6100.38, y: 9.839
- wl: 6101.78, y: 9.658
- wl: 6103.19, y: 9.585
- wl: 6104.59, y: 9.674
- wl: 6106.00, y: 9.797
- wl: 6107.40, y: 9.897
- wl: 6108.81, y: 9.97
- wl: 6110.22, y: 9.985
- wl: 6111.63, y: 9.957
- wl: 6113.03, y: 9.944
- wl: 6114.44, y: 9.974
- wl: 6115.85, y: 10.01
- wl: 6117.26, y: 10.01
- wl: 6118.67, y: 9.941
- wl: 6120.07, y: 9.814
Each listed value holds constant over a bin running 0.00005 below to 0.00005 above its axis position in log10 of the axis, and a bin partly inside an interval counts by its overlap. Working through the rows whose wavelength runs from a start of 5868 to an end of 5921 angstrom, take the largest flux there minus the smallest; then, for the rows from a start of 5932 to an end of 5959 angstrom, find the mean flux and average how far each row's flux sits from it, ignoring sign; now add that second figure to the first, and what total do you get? 1.7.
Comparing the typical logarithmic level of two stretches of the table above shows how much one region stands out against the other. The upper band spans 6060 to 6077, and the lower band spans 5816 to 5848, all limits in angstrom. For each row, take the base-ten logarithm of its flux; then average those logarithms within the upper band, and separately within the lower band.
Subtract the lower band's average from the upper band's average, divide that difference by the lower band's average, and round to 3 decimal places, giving -0.022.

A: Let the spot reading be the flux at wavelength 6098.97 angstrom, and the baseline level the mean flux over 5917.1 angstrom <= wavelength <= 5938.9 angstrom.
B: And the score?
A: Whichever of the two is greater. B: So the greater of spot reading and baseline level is 10.3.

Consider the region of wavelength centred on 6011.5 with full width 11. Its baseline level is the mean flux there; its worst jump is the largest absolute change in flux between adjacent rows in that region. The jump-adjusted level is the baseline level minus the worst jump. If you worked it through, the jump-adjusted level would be 10.0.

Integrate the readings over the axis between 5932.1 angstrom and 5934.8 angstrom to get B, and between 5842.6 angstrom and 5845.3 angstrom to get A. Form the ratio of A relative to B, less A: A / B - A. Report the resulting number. -27.5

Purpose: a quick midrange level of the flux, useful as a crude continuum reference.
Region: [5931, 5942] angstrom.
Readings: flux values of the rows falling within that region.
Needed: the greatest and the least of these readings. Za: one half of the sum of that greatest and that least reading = 10.3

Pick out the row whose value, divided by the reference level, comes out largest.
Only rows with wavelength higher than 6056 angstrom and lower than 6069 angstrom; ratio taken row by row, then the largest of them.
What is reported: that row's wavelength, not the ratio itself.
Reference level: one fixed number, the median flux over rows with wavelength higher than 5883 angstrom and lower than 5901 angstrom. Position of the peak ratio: 6058.38 angstrom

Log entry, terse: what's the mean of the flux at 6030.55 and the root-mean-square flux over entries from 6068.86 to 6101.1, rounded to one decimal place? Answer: 10.0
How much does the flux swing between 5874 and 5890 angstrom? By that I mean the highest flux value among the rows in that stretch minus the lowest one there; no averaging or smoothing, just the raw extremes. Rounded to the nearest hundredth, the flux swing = 1.48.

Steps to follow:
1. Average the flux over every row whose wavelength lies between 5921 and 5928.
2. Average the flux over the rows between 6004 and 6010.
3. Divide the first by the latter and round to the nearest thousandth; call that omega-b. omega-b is 1.036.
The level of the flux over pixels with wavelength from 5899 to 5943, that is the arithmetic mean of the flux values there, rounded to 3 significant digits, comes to 10.3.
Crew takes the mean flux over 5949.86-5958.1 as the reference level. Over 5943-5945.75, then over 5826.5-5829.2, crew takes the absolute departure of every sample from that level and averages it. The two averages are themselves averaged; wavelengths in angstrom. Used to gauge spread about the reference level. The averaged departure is 0.38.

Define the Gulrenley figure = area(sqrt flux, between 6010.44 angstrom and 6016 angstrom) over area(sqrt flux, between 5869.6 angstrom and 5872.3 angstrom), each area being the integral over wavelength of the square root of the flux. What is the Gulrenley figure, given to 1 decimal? 2.0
